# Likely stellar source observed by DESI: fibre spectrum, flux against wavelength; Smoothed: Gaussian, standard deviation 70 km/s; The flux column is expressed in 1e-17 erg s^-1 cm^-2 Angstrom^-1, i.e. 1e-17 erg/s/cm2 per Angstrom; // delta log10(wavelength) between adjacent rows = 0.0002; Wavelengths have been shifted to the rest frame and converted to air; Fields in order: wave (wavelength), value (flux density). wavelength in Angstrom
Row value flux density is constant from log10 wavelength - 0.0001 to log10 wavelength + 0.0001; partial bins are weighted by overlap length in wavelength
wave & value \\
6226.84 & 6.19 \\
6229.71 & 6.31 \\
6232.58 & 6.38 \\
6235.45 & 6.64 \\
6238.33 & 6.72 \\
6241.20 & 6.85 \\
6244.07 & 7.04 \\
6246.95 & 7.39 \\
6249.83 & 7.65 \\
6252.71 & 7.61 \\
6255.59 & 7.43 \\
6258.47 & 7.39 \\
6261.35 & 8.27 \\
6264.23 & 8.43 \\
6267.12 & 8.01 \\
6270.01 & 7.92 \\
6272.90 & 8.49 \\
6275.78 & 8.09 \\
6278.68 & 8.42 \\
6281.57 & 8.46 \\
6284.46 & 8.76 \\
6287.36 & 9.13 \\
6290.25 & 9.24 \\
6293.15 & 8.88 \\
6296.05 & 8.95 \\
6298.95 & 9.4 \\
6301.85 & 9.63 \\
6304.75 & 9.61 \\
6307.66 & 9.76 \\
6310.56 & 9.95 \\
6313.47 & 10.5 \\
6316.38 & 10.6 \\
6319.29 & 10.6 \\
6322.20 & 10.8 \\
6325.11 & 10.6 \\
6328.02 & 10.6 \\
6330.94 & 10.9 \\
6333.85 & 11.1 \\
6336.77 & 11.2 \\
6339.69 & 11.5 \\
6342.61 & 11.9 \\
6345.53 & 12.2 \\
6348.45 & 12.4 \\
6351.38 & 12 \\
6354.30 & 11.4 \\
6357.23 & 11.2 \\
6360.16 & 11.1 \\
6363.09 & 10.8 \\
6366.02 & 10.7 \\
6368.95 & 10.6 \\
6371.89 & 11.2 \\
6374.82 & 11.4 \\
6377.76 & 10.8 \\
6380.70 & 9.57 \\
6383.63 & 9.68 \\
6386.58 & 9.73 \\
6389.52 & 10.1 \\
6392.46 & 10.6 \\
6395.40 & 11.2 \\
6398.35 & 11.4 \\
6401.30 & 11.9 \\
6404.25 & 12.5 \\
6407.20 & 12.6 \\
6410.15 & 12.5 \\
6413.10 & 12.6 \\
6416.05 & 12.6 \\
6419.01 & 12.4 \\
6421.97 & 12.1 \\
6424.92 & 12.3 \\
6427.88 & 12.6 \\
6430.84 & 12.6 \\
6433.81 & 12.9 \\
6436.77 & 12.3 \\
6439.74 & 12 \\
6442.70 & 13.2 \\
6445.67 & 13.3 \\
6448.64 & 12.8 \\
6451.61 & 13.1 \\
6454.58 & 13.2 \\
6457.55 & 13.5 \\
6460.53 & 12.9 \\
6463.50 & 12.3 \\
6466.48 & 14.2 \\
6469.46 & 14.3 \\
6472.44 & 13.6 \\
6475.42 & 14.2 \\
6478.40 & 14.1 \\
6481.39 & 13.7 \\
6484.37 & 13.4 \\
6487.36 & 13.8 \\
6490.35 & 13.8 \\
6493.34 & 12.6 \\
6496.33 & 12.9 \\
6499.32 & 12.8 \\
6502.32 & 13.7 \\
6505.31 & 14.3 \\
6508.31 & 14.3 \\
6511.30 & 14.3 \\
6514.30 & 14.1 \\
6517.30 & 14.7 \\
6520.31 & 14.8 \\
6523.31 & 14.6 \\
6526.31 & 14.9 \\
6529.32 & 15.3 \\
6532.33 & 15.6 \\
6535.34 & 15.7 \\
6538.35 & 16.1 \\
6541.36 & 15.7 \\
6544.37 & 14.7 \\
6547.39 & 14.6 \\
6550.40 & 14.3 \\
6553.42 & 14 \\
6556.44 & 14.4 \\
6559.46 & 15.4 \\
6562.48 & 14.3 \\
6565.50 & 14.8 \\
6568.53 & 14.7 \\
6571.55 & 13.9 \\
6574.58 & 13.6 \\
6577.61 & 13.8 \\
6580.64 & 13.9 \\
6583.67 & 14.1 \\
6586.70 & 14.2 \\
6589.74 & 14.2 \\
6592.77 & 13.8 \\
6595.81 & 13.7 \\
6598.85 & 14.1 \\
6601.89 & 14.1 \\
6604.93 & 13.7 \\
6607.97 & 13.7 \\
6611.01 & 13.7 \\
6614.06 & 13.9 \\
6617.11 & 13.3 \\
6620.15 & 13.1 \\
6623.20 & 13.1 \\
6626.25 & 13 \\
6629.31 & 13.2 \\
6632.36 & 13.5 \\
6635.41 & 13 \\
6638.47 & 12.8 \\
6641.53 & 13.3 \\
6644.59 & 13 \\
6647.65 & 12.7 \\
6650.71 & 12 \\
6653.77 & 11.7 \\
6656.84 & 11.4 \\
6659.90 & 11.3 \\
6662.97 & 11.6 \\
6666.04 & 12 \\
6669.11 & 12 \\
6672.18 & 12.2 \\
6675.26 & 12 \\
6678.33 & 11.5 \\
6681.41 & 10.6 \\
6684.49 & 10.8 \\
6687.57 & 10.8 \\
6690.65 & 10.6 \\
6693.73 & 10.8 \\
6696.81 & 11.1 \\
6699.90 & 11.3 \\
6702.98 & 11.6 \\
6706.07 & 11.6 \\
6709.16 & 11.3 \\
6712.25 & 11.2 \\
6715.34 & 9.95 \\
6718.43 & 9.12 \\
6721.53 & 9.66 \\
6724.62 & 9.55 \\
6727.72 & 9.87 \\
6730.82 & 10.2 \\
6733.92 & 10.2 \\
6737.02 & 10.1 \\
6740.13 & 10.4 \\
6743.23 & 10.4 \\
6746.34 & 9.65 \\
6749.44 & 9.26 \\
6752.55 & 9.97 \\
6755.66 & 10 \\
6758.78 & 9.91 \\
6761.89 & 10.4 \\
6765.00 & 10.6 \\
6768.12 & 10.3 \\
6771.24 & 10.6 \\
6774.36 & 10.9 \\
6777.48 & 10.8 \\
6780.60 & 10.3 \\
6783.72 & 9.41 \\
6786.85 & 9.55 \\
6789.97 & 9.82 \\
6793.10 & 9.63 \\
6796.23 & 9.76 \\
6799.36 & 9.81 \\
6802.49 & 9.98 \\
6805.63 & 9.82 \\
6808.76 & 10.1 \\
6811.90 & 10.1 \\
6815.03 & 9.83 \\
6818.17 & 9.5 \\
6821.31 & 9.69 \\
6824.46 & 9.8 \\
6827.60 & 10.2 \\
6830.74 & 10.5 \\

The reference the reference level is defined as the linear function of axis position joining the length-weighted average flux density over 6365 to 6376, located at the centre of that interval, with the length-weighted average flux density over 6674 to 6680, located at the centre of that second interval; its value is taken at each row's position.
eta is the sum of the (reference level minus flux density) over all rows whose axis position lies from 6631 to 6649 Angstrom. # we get -9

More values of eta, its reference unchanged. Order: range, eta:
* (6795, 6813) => 13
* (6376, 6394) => 6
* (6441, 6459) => -12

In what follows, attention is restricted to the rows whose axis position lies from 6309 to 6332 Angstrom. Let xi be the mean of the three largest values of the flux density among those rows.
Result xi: 10.8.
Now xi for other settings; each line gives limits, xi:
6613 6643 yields 13.6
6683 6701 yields 11.1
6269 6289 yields 8.8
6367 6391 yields 11.1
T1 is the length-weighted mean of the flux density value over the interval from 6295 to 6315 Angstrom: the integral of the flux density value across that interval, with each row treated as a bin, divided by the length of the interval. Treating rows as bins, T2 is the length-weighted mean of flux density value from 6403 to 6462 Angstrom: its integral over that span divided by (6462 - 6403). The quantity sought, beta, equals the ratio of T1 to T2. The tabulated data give 0.76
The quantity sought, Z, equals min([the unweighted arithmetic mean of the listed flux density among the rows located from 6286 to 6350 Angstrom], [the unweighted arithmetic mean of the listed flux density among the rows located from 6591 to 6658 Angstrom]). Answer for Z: 10.4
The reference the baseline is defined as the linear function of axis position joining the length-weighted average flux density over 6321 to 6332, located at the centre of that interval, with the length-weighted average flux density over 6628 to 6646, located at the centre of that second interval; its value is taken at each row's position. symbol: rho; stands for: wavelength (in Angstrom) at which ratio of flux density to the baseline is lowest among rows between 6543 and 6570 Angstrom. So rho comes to 6553.42 Angstrom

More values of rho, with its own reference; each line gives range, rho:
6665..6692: 6690.65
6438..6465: 6439.74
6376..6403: 6380.70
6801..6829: 6818.17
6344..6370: 6368.95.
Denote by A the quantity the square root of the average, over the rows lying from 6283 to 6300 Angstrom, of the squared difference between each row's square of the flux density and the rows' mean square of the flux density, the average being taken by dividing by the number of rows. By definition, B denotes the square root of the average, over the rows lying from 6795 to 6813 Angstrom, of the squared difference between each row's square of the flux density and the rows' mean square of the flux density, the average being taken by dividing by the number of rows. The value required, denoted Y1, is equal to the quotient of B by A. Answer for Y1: 0.69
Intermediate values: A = 4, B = 3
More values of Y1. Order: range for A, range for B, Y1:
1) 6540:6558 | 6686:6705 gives 0.47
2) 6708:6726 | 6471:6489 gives 0.45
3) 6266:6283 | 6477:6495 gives 3.35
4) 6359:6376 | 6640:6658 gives 2.72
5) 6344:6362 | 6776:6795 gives 0.83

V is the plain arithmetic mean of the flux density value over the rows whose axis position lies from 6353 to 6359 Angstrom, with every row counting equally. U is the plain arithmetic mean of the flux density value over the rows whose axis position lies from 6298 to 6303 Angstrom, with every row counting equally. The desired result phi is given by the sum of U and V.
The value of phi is 20.8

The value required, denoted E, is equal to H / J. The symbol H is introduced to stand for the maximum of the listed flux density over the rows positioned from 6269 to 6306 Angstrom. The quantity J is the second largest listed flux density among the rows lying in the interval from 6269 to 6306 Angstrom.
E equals 1.00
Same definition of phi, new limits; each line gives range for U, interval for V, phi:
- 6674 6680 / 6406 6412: 24.3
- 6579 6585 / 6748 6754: 23.6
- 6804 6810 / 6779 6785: 19.8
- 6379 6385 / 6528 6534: 25.1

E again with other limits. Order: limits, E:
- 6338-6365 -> 1.02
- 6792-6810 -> 1.01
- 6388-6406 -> 1.05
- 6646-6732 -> 1.04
